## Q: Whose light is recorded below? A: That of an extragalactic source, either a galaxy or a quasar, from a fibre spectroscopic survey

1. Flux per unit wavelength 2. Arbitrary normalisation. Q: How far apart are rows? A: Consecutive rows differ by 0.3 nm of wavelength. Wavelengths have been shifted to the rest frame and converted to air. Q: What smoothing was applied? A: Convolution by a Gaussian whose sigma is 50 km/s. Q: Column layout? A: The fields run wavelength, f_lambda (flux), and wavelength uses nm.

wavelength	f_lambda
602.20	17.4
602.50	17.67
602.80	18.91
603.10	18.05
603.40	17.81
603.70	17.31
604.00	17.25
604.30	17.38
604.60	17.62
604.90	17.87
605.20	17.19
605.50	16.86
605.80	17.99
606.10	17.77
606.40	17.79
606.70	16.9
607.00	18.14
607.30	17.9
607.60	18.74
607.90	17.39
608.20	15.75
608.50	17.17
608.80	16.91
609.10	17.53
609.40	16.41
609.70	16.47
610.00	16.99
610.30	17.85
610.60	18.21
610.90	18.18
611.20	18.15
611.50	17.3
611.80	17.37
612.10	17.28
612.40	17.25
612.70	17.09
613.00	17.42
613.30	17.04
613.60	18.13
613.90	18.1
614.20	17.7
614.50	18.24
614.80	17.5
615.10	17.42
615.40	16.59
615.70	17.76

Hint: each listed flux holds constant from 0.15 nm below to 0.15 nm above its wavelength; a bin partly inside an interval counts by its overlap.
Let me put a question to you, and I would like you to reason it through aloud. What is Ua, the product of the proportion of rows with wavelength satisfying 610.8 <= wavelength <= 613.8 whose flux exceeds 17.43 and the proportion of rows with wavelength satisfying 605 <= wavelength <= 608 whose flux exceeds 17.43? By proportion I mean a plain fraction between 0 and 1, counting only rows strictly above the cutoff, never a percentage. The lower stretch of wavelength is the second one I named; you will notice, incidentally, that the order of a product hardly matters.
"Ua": 0.18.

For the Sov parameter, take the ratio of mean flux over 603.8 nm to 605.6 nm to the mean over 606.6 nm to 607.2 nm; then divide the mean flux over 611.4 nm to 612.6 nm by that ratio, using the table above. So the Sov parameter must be 17.5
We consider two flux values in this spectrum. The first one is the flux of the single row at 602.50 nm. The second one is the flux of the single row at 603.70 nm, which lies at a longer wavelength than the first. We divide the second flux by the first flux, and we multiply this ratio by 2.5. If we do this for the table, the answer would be 2.45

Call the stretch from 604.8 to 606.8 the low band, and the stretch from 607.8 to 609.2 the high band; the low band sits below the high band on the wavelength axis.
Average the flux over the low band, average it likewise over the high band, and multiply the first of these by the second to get 296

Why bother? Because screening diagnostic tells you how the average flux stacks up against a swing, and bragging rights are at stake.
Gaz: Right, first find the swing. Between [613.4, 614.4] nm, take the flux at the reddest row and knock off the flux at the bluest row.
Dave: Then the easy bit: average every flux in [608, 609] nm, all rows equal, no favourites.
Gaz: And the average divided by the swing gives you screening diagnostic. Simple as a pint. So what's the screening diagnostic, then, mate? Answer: -39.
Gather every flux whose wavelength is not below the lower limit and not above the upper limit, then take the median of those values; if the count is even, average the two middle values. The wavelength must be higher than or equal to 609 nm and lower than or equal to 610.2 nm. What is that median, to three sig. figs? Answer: 16.7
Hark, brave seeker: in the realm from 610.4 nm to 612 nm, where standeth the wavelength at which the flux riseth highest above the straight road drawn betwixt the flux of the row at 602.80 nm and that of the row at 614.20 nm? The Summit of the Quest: 611.20 nm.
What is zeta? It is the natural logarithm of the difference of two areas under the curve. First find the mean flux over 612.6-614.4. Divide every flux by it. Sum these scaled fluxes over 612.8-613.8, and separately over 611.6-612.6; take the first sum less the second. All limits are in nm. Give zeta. -3.2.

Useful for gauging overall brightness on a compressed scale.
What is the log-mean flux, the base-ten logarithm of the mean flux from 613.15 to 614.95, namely 1.250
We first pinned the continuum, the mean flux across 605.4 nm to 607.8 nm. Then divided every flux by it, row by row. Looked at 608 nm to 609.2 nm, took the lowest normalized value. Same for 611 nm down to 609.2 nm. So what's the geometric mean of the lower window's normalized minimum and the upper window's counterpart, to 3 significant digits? 0.905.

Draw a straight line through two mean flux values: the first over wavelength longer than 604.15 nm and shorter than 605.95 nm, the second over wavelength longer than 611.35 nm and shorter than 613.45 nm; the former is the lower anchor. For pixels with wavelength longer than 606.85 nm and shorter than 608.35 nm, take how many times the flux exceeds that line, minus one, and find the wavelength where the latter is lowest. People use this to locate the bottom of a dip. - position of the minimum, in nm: 608.20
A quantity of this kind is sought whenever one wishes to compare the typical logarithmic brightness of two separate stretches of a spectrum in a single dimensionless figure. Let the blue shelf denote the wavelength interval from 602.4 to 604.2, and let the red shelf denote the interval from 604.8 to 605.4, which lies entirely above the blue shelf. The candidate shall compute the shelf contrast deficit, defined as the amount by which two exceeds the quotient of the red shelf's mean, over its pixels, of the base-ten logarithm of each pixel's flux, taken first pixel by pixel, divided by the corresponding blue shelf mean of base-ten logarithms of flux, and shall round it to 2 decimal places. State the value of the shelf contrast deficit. 1.01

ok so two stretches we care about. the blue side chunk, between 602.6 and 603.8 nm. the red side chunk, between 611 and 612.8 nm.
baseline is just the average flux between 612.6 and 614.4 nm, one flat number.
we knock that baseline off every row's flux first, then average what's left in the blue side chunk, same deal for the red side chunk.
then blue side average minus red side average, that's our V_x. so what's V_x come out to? 0.6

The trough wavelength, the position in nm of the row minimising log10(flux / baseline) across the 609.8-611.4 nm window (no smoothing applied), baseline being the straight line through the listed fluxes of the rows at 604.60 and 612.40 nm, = 610.00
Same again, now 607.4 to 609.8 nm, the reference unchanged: 608.20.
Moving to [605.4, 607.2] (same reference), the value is 605.50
